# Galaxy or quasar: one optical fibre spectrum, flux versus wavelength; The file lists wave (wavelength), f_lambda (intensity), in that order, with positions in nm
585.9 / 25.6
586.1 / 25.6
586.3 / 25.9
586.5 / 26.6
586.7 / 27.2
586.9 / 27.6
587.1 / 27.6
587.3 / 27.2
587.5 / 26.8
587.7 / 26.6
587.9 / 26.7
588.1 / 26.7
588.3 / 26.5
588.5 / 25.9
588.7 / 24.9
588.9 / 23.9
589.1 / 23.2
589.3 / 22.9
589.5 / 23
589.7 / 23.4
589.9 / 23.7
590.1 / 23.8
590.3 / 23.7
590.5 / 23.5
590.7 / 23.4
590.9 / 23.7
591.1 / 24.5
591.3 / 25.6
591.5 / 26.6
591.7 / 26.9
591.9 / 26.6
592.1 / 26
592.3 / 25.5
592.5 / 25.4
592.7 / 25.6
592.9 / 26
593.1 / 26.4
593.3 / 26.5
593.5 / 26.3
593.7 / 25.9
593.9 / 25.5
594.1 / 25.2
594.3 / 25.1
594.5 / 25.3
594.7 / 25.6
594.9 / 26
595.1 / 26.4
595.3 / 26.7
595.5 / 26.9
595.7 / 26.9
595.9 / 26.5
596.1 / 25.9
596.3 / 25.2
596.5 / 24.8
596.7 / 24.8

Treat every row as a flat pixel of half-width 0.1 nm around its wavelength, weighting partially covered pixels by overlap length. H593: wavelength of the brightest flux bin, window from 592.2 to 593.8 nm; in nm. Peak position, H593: 593.3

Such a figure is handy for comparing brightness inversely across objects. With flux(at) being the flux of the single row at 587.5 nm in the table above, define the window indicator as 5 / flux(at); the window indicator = 0.187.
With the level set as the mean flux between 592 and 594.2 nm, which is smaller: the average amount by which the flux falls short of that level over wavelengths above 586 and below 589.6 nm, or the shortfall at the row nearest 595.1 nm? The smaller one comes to -0.55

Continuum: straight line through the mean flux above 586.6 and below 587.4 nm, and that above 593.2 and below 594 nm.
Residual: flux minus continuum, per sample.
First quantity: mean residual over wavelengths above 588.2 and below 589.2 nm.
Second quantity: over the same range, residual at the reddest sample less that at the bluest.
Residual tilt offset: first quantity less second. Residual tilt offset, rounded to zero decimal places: 1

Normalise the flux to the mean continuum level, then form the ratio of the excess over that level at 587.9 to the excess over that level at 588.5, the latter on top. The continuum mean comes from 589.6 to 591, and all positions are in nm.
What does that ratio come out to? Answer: 0.74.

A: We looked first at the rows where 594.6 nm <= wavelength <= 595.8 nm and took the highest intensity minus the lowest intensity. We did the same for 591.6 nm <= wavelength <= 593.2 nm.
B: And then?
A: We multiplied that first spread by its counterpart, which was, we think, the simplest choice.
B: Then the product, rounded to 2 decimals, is 1.95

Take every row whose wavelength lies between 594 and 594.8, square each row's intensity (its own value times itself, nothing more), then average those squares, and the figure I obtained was 640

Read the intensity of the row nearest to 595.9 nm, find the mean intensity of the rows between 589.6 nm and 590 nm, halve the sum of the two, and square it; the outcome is 626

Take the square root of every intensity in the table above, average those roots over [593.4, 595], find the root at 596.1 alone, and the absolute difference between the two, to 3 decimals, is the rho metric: 0.028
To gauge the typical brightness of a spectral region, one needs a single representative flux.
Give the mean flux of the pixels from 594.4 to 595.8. 26.3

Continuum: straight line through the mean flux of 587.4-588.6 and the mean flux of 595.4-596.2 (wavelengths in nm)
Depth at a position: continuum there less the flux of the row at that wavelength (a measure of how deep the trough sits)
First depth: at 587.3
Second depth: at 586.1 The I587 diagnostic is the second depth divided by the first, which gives -1.4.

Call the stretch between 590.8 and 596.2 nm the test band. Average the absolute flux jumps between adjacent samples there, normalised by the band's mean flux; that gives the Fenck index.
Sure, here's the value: 0.0148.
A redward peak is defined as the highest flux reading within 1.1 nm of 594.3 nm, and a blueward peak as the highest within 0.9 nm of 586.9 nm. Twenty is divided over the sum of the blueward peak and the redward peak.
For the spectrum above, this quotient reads 0.368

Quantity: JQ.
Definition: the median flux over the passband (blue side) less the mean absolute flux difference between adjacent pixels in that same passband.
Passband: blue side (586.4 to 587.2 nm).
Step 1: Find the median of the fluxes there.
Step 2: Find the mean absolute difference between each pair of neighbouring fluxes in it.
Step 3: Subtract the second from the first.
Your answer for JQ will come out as 27.1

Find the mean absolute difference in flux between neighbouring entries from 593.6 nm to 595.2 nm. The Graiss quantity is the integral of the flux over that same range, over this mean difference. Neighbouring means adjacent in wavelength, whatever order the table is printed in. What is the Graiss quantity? 137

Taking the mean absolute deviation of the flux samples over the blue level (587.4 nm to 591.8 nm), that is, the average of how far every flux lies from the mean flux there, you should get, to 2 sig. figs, 1.4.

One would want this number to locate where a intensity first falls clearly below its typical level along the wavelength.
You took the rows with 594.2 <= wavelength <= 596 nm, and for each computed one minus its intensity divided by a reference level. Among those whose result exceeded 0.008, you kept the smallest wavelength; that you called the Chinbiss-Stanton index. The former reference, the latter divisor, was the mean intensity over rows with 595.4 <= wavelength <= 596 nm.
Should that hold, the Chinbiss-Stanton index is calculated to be 594.3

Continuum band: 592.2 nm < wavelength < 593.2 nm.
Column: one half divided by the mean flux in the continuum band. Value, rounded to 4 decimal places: 0.0194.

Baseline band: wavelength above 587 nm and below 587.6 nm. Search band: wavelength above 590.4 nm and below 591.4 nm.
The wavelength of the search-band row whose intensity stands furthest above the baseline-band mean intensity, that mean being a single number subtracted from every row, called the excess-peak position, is 591.3 nm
